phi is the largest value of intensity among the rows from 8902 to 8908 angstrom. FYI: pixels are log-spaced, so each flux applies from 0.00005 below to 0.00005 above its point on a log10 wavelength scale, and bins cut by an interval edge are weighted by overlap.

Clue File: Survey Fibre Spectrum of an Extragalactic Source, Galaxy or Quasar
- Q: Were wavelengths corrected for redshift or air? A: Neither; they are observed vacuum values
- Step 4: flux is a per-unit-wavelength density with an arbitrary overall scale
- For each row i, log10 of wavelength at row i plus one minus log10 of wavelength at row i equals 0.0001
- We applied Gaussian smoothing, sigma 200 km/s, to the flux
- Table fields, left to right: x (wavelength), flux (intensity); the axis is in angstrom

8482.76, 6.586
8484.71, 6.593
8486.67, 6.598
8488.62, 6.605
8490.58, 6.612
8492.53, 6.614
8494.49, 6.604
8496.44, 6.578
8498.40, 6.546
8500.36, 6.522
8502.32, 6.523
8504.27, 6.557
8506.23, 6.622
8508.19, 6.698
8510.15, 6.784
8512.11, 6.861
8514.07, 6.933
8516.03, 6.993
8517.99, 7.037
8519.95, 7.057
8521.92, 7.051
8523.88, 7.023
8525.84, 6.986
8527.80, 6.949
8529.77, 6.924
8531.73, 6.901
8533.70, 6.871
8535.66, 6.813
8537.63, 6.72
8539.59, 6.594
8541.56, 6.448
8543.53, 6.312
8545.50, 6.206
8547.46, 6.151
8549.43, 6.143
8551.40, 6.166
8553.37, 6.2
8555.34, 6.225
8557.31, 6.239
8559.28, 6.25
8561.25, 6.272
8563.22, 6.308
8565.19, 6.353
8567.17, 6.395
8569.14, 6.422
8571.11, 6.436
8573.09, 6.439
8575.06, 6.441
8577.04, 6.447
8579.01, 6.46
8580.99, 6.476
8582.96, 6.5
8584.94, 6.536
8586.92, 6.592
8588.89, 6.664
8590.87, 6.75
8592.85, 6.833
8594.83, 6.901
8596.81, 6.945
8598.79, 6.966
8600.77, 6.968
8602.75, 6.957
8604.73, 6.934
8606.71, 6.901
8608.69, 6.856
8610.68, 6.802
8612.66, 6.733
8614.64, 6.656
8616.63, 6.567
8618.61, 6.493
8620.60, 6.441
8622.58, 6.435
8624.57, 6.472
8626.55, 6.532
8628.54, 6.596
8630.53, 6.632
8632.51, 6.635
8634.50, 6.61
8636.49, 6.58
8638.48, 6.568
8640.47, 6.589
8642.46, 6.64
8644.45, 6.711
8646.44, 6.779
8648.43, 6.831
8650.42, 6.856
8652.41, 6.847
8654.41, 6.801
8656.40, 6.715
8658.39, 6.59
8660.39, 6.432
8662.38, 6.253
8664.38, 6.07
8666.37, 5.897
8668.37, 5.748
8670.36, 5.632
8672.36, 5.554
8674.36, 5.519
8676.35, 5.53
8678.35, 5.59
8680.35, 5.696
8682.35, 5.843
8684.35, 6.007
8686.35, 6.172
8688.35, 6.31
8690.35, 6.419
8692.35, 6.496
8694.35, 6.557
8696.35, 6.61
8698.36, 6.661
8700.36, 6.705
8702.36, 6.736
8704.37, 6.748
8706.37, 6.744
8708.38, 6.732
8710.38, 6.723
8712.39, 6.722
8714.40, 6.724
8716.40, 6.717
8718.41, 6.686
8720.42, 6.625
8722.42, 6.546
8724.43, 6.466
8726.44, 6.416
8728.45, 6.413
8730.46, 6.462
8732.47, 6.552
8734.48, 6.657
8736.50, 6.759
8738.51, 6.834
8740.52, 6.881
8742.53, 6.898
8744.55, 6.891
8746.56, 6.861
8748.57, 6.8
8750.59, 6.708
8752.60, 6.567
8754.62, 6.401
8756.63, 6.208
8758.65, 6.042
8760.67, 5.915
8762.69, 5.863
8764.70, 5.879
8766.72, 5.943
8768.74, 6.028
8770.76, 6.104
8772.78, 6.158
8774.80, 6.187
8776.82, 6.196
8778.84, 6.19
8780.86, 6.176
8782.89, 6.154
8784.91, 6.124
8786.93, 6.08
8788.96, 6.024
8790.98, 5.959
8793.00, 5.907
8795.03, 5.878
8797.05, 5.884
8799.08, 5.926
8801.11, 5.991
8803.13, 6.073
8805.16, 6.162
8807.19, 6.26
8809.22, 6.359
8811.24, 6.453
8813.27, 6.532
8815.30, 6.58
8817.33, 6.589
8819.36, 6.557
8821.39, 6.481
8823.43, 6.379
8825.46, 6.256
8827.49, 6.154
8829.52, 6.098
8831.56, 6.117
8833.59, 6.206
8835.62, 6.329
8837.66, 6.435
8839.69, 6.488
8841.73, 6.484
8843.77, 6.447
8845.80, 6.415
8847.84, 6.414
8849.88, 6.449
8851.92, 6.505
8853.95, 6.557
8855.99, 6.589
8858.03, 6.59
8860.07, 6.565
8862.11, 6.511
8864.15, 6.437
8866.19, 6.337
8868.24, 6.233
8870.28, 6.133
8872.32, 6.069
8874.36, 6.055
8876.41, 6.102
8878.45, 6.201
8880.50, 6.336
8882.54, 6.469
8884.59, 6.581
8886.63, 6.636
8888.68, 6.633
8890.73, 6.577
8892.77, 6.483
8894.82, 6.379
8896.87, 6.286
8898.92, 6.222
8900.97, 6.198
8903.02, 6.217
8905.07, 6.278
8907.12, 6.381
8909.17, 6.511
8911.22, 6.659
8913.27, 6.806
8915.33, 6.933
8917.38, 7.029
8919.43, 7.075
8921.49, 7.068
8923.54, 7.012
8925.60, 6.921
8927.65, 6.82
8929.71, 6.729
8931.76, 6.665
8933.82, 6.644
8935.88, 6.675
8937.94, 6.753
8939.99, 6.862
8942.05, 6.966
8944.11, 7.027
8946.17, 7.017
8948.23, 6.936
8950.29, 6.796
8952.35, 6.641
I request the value 6.381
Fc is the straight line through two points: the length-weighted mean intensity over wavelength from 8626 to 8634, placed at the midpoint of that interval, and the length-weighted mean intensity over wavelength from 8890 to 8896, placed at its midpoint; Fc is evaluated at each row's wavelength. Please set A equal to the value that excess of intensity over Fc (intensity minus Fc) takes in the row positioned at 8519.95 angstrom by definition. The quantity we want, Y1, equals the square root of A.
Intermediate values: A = 0.40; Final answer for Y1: 0.63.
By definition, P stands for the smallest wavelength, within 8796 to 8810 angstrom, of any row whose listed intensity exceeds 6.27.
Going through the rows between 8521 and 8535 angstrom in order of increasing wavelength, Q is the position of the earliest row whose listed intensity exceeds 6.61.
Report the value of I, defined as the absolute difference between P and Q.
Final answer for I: 287.3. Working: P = 8809.22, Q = 8521.92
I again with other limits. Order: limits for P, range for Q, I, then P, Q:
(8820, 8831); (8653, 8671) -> 167.0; 8821.39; 8654.41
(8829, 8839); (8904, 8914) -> 75.6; 8835.62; 8911.22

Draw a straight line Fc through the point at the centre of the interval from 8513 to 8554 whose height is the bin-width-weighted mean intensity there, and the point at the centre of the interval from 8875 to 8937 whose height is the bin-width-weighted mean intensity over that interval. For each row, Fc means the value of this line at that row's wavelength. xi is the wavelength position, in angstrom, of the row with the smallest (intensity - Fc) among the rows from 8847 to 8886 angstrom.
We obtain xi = 8874.36 angstrom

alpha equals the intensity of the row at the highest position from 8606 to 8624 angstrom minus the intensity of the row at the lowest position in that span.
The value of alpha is -0.47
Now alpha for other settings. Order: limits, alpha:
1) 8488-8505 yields -0.05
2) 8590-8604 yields 0.21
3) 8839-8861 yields 0.08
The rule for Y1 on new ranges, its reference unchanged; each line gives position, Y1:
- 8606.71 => 0.54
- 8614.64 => 0.21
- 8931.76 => 0.46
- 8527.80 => 0.54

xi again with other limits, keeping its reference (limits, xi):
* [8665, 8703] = 8674.36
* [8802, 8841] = 8803.13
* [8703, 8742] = 8728.45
